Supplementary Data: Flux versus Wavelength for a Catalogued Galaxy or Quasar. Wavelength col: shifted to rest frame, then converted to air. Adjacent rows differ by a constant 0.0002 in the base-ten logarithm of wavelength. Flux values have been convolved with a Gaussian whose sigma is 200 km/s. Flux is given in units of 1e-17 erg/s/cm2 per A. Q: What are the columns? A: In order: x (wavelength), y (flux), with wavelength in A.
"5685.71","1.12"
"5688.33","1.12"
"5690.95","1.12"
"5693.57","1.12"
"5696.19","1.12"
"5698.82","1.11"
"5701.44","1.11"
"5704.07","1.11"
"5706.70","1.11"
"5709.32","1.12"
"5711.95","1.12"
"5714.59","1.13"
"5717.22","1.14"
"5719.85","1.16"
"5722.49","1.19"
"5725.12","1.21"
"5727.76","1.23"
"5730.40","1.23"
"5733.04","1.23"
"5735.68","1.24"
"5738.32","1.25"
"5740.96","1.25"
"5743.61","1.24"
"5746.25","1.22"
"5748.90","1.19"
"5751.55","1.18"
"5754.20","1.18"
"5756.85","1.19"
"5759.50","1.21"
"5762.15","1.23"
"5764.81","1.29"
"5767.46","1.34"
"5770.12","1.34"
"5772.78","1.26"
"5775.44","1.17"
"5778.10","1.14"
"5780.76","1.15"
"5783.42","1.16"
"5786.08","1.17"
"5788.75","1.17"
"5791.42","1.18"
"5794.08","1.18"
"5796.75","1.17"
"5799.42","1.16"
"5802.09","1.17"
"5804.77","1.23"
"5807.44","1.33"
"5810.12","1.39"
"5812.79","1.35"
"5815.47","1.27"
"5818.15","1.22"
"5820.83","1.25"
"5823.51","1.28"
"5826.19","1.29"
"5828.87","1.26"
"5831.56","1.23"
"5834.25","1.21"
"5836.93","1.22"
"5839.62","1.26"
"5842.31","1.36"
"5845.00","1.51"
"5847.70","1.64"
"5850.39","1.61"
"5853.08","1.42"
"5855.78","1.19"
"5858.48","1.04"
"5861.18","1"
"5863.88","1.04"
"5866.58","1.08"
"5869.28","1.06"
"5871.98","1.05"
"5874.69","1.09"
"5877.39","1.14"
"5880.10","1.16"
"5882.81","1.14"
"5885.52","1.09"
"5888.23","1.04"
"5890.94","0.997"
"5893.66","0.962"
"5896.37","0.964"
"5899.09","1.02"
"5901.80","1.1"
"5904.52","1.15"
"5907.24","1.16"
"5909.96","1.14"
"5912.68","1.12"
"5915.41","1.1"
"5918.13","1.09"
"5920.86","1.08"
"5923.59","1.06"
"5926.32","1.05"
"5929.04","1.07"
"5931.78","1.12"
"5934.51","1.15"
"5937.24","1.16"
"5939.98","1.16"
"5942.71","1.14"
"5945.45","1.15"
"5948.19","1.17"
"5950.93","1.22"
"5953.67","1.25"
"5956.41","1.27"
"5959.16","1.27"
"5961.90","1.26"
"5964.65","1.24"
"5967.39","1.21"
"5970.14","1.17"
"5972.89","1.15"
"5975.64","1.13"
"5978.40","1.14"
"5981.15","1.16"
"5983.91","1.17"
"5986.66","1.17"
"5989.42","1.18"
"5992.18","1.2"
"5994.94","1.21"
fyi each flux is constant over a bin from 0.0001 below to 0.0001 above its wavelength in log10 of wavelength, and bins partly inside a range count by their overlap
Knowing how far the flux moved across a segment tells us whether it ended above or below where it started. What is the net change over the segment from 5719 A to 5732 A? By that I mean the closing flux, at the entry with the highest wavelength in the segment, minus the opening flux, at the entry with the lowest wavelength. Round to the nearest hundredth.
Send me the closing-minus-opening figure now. 0.07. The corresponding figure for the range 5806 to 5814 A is 0.02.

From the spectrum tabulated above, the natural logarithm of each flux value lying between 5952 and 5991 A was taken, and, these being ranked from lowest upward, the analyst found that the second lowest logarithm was 0.13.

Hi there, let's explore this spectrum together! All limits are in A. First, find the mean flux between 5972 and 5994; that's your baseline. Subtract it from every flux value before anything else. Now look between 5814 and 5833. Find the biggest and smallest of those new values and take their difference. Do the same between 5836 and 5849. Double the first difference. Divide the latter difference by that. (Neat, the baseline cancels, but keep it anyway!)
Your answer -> 3.0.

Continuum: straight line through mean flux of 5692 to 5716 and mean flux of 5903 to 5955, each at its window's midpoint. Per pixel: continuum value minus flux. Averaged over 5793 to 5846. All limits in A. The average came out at -0.14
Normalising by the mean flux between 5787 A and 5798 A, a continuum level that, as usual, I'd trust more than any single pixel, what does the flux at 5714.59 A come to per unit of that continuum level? 0.962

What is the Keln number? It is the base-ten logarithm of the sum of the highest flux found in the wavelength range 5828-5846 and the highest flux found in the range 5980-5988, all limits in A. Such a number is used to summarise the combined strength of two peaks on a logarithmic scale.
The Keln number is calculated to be 0.43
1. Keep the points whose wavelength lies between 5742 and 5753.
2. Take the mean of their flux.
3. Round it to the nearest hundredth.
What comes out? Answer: 1.21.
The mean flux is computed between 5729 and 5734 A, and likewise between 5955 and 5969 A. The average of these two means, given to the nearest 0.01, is 1.24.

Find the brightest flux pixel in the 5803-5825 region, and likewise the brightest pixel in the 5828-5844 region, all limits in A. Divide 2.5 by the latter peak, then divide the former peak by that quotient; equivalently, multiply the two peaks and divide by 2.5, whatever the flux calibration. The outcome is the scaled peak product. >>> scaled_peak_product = 0.76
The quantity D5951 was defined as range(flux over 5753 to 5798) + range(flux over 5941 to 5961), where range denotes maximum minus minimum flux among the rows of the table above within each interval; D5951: 0.33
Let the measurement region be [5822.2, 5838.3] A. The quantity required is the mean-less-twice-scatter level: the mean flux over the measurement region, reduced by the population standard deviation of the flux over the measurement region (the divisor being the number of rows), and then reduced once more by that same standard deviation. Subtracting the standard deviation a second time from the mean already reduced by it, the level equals 1.19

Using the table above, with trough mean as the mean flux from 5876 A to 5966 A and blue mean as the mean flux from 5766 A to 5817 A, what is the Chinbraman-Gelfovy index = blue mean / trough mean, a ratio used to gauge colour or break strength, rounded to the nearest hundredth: 1.09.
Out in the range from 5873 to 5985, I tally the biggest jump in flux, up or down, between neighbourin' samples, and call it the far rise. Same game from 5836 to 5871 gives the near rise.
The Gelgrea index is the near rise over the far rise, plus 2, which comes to 4.9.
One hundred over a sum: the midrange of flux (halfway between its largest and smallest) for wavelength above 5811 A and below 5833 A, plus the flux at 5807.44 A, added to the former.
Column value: 38.2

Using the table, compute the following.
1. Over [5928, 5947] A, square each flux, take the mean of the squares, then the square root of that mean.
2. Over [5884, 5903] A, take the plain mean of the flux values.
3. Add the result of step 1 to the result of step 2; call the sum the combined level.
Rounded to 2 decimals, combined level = 2.16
